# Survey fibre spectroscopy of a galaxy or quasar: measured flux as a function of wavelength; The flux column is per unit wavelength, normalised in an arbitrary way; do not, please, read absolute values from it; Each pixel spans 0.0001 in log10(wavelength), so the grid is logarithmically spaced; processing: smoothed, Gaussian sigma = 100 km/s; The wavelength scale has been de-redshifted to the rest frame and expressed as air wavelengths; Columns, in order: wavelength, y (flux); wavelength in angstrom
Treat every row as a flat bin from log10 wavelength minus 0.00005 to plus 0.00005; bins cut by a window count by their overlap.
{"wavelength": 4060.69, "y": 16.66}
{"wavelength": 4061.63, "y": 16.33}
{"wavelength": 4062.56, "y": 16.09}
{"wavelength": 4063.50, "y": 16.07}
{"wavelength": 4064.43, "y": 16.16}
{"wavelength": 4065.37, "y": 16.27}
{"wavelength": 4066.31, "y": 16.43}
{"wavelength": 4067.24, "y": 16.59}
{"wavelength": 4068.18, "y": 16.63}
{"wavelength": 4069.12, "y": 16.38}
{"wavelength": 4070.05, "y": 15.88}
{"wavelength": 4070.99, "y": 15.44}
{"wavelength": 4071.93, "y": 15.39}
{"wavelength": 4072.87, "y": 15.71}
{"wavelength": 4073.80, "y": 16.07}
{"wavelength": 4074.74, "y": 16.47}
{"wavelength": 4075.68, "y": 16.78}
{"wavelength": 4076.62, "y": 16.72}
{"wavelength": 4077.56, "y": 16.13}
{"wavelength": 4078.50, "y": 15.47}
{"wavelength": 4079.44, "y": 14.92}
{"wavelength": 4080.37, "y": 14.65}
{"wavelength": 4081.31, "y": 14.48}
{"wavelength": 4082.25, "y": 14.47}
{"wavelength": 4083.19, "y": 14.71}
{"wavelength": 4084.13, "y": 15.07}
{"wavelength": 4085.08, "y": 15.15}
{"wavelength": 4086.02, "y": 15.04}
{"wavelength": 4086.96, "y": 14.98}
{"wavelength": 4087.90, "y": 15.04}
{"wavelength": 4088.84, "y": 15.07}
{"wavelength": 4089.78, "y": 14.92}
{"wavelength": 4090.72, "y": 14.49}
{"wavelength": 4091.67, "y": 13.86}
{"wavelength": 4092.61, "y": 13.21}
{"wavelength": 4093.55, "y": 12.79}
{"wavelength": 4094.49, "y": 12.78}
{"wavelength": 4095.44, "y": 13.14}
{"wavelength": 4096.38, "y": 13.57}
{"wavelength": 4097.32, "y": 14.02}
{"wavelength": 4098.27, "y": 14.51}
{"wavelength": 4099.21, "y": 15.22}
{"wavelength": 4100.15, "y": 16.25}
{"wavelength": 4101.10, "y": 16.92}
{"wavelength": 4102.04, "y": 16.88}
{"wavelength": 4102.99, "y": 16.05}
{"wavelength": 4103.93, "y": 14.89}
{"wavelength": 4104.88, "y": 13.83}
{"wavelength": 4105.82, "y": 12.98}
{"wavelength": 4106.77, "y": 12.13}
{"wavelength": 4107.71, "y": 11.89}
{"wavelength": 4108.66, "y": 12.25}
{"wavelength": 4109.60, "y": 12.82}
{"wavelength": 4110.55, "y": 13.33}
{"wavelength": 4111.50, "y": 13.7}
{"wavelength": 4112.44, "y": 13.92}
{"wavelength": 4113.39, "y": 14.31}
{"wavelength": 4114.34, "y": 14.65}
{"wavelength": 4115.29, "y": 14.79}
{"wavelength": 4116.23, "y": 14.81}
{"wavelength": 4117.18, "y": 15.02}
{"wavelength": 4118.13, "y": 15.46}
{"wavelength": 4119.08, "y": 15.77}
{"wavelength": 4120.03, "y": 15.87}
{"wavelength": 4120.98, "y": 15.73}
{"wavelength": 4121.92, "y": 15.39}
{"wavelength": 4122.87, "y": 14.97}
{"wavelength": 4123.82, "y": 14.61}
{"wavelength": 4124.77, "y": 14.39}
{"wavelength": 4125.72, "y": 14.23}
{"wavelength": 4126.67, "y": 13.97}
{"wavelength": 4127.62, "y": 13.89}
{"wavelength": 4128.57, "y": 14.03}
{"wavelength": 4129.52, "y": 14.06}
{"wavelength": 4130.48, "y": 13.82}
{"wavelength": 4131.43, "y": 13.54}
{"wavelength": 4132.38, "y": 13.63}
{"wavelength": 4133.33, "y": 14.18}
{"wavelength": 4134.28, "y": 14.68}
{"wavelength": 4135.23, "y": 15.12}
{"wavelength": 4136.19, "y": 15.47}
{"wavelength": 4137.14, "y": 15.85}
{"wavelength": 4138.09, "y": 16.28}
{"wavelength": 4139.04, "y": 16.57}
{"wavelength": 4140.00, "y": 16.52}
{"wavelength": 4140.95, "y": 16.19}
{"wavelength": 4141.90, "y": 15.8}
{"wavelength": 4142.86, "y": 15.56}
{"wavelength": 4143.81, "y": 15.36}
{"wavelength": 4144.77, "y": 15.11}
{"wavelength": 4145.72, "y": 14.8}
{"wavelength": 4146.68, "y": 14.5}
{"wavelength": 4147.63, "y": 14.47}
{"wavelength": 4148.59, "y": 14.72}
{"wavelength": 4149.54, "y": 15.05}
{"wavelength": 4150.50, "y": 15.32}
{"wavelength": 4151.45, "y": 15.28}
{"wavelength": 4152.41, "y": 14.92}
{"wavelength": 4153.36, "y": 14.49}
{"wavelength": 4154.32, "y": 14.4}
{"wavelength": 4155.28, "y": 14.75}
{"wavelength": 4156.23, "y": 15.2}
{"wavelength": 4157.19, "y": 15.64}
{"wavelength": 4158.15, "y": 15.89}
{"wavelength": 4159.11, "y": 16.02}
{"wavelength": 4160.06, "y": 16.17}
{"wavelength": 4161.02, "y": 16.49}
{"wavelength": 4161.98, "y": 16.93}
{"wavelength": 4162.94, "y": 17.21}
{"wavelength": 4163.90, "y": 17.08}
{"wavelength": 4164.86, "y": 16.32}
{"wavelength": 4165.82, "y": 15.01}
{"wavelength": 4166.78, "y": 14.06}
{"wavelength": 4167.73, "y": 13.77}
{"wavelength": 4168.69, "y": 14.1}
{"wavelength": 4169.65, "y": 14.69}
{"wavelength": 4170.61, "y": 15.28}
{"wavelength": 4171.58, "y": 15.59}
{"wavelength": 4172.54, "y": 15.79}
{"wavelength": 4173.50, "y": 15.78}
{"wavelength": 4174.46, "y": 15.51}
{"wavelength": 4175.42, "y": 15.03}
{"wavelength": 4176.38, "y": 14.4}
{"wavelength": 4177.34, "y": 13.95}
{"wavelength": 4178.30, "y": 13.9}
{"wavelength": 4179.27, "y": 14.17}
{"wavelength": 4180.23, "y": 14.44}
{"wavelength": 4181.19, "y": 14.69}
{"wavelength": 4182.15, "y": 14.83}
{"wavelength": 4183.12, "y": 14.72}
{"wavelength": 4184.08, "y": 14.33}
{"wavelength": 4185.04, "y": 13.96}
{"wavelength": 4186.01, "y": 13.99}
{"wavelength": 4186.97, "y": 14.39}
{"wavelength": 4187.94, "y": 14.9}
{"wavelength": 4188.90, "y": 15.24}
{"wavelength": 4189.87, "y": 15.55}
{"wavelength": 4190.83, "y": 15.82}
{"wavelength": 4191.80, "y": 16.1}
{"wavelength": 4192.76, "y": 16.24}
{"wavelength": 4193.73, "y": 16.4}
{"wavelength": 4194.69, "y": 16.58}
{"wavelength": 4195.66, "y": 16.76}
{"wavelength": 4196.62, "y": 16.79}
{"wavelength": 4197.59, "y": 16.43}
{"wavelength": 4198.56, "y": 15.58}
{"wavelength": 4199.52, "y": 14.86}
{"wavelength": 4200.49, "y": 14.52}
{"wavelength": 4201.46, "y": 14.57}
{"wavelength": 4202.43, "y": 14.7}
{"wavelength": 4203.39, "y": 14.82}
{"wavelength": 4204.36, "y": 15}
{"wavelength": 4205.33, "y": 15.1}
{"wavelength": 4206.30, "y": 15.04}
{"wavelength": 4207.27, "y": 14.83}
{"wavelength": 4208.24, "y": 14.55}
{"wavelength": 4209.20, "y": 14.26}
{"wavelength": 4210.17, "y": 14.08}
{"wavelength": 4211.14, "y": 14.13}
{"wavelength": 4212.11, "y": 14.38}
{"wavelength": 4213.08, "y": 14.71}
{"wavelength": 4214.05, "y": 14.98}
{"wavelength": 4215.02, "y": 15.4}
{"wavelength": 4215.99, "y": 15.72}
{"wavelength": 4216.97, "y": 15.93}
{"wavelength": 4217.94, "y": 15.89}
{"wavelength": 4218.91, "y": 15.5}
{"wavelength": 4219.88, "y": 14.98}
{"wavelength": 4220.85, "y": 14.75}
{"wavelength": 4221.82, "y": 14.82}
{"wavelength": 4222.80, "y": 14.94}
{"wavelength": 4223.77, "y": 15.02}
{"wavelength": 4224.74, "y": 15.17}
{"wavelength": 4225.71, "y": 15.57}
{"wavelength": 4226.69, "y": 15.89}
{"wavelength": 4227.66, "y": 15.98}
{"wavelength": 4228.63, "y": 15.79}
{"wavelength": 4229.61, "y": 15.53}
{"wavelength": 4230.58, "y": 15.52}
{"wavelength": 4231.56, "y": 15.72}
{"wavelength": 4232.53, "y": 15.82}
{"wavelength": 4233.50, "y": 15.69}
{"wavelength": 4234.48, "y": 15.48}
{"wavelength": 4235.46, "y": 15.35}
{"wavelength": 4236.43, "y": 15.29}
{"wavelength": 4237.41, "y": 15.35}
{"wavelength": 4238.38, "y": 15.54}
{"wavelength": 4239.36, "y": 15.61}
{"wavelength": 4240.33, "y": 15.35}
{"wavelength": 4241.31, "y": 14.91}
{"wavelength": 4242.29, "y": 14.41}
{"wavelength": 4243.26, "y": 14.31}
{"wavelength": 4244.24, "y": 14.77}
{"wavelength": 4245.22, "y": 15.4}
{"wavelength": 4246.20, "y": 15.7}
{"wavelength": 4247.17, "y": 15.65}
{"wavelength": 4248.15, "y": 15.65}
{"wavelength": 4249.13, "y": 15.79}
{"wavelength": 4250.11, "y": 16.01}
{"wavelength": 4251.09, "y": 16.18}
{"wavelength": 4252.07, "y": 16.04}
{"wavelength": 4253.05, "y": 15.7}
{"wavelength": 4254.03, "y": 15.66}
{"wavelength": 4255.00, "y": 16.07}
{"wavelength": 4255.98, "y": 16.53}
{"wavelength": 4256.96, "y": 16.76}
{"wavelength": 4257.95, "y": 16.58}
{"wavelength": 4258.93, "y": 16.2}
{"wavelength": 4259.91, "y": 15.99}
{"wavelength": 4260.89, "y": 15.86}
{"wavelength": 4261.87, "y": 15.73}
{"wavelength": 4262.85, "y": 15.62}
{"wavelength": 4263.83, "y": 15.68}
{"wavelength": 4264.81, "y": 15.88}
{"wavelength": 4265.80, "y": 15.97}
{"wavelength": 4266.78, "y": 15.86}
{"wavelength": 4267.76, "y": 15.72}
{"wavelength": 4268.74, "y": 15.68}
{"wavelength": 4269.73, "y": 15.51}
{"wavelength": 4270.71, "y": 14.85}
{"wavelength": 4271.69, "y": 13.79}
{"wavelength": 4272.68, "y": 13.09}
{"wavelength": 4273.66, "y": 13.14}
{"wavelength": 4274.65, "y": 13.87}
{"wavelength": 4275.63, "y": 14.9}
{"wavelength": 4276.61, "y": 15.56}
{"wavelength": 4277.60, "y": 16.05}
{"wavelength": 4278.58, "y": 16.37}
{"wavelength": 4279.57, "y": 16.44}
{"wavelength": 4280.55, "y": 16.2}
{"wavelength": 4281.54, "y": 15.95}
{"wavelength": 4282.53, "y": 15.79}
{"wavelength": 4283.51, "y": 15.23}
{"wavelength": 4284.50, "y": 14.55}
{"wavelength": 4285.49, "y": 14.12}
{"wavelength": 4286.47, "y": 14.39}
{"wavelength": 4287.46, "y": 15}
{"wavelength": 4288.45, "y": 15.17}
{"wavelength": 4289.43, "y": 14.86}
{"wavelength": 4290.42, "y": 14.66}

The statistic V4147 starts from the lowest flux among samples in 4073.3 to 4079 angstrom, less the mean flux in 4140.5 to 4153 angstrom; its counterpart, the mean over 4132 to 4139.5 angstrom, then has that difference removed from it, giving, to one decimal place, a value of 14.9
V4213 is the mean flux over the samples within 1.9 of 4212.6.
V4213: 14.6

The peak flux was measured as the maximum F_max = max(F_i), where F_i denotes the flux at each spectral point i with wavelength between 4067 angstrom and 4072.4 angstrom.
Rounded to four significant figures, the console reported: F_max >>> 16.63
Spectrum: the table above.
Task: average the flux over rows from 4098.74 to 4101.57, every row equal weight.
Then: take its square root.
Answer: 4.02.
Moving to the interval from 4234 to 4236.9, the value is 3.92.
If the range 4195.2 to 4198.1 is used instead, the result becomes 4.08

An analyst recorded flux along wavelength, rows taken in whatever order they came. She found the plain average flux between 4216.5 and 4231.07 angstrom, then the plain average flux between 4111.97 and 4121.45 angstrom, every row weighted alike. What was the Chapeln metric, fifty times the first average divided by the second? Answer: 51.3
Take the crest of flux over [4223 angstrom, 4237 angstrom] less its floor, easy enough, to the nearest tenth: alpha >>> 1.0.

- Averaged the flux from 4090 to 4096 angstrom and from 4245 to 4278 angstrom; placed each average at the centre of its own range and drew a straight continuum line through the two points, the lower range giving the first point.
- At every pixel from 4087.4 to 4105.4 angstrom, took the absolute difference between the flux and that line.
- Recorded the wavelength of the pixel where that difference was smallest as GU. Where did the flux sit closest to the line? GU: 4096.38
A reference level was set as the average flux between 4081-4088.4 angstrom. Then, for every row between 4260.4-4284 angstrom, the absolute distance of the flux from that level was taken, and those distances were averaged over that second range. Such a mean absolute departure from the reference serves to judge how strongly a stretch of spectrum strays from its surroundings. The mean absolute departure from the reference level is 0.96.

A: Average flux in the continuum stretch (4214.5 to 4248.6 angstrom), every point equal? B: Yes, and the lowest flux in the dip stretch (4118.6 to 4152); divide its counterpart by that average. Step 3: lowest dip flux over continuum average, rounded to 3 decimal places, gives 0.880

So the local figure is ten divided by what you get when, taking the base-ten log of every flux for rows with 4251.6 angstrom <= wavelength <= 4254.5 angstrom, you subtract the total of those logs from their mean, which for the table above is -4.17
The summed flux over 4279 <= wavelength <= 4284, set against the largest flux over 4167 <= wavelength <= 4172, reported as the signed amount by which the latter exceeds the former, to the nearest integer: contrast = -64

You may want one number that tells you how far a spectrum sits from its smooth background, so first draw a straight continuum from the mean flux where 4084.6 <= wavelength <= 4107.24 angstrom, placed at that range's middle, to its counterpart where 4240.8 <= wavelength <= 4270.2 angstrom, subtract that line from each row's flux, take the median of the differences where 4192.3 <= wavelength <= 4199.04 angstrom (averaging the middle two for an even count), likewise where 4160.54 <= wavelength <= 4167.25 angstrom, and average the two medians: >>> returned 1.3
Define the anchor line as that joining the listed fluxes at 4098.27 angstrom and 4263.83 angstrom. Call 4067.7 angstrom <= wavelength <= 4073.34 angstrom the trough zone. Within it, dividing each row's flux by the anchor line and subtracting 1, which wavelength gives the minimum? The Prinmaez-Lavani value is 4071.93 angstrom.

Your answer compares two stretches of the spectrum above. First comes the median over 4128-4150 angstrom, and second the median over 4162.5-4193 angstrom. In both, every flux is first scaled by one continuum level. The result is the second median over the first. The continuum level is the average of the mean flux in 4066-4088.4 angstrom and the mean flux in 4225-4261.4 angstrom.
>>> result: 0.99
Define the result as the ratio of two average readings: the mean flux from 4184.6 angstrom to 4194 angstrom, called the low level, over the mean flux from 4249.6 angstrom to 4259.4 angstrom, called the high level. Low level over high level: 0.94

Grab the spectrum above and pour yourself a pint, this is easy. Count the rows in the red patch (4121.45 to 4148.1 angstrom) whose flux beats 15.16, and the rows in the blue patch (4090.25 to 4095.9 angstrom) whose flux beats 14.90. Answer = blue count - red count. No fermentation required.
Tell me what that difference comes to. -10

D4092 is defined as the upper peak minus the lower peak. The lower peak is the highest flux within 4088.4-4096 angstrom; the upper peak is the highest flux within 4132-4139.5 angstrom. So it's 1.50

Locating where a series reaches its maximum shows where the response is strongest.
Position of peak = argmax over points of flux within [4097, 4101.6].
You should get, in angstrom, 4101.10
